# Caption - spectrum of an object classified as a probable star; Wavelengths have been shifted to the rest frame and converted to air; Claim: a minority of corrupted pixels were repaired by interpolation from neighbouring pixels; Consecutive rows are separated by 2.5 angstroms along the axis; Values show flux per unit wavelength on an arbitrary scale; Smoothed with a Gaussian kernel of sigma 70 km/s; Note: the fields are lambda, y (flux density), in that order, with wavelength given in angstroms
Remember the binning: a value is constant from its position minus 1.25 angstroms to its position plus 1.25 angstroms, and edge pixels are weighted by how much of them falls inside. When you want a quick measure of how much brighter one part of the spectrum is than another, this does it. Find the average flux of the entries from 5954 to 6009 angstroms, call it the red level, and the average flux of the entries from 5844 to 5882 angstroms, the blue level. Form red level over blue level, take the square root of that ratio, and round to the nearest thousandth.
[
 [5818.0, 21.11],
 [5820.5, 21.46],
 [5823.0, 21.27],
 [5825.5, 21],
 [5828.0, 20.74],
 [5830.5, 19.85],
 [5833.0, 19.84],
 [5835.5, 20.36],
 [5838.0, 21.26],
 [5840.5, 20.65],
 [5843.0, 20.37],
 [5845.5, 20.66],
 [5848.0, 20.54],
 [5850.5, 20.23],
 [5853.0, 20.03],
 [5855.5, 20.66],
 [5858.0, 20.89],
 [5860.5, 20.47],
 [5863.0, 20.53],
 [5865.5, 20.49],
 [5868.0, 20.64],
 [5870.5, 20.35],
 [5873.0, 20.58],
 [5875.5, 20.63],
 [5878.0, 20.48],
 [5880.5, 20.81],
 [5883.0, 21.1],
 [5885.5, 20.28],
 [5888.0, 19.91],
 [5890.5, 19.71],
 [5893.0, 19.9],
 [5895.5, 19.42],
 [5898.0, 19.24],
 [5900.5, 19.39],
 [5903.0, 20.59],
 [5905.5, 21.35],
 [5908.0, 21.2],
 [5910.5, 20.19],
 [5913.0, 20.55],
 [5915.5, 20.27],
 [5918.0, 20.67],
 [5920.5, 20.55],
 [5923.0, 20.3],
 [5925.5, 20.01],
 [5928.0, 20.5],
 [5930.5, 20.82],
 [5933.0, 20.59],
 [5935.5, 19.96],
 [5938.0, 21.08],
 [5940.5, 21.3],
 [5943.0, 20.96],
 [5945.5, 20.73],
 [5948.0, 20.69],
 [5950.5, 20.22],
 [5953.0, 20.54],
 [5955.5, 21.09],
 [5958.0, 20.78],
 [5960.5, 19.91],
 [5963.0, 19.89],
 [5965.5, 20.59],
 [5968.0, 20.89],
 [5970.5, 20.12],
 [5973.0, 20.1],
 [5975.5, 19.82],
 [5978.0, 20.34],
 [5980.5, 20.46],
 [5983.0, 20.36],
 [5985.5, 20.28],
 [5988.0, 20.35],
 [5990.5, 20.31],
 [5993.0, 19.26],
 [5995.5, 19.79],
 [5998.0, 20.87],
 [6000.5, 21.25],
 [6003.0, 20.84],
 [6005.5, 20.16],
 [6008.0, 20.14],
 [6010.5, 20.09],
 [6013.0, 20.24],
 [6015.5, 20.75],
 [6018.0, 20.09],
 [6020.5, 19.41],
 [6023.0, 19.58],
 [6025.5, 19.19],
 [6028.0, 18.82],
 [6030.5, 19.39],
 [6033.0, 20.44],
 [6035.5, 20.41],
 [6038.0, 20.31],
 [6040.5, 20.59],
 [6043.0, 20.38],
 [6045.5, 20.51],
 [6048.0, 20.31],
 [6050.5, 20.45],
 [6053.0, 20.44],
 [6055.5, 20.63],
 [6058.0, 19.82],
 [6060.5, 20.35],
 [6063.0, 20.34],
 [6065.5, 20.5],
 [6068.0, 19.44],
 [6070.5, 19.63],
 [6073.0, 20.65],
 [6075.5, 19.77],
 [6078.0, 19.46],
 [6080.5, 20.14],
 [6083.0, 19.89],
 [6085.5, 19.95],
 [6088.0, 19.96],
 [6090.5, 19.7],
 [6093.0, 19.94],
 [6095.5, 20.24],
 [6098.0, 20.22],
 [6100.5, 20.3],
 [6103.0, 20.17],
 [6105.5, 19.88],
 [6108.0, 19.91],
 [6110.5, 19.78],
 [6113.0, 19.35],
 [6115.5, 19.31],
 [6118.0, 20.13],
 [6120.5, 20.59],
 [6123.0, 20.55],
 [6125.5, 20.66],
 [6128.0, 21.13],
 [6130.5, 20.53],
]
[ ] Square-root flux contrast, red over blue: 0.995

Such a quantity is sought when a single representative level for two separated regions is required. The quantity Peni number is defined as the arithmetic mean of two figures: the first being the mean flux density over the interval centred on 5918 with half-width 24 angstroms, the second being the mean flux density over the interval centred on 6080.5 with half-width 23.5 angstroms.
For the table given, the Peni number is 20.2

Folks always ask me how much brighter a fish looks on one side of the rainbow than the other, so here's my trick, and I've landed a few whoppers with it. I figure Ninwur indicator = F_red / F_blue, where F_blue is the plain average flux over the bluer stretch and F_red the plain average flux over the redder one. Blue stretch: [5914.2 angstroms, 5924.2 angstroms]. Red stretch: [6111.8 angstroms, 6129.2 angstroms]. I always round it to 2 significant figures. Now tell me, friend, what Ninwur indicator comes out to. 0.99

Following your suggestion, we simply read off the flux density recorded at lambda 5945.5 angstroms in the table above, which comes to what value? 20.73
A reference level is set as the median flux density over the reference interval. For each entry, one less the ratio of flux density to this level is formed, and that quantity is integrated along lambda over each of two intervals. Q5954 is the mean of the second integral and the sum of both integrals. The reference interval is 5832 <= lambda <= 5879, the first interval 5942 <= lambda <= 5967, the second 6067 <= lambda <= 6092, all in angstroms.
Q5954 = 0.8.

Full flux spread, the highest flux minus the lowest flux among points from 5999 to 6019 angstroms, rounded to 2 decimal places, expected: 1.16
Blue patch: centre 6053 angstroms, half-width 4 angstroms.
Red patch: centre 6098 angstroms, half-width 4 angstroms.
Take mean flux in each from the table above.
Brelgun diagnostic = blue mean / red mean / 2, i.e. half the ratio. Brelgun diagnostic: 0.506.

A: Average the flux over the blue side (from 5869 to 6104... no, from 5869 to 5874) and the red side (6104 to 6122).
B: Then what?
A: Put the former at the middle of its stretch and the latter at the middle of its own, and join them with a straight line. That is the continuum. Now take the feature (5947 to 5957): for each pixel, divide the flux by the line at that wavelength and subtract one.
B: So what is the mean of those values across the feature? 0.018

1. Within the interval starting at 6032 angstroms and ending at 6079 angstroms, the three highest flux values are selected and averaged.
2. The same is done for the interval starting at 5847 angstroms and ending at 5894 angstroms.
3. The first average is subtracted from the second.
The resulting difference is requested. 0.3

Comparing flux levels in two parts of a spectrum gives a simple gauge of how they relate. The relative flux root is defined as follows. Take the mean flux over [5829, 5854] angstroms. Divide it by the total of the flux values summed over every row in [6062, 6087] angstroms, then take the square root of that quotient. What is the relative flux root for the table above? 0.319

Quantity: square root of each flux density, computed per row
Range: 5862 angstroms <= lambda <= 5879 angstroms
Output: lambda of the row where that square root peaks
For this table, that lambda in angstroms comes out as 5868.0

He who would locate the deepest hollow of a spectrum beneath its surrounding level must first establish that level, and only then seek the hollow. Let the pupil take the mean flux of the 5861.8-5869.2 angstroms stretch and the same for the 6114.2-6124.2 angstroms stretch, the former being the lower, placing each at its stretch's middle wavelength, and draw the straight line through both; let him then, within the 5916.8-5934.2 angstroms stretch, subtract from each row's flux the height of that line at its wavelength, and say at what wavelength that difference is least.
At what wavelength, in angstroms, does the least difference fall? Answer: 5925.5 angstroms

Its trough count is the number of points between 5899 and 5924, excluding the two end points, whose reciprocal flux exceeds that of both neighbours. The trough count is 2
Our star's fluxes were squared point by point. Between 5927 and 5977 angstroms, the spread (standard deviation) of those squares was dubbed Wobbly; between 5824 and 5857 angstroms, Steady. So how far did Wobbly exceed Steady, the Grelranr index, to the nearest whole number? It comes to 1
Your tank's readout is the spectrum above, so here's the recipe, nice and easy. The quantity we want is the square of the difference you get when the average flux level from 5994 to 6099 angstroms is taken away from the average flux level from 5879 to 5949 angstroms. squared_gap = 0.10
